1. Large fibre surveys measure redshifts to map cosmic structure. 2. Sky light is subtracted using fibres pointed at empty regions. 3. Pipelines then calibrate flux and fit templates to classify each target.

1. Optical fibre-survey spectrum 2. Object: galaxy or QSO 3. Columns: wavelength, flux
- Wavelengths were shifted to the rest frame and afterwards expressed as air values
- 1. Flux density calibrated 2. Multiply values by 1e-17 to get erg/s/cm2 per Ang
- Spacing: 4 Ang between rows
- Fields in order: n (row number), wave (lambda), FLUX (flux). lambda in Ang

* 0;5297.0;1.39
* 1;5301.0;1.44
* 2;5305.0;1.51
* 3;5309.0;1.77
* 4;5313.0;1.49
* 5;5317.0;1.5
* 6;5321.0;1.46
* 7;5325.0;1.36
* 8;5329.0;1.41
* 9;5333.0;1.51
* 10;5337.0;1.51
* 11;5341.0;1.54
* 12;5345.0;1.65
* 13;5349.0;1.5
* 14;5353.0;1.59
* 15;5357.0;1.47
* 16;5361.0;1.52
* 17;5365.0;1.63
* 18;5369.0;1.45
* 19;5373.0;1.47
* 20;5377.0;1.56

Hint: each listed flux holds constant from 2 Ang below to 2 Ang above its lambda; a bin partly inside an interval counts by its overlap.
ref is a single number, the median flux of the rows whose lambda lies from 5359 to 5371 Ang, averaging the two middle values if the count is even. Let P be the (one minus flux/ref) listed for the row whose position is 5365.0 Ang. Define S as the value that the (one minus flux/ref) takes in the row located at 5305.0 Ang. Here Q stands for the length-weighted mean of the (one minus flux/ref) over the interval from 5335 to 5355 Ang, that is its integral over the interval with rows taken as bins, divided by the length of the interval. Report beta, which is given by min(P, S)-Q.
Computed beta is -0.05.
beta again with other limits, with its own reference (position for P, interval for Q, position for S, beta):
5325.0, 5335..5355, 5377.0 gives 0.00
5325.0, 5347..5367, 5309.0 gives -0.15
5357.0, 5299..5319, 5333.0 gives 0.02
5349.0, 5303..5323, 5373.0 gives 0.03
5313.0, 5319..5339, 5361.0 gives -0.05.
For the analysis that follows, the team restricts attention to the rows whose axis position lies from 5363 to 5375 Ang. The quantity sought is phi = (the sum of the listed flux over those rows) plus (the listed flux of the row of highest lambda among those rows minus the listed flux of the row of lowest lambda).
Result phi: 4.39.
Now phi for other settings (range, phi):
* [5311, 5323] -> 4.42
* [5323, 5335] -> 4.43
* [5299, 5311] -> 5.05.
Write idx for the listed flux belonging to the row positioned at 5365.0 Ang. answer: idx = 1.63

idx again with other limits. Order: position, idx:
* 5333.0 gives 1.51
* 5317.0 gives 1.5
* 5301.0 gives 1.44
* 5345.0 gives 1.65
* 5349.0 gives 1.5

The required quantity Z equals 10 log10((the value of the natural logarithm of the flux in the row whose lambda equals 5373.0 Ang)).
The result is -4.14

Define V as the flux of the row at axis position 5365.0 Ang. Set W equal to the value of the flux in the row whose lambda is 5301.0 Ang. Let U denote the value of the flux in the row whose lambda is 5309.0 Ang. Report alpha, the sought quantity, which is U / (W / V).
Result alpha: 2.0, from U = 1.77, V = 1.63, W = 1.44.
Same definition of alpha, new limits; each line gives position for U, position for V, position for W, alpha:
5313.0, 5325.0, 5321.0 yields 1.4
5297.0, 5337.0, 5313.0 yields 1.4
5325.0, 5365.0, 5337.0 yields 1.5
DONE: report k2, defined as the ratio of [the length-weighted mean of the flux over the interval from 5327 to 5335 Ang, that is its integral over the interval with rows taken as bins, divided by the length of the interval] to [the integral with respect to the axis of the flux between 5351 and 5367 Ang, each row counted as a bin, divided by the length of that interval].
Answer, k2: 0.94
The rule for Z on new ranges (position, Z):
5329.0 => -4.64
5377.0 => -3.52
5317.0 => -3.92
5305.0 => -3.85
